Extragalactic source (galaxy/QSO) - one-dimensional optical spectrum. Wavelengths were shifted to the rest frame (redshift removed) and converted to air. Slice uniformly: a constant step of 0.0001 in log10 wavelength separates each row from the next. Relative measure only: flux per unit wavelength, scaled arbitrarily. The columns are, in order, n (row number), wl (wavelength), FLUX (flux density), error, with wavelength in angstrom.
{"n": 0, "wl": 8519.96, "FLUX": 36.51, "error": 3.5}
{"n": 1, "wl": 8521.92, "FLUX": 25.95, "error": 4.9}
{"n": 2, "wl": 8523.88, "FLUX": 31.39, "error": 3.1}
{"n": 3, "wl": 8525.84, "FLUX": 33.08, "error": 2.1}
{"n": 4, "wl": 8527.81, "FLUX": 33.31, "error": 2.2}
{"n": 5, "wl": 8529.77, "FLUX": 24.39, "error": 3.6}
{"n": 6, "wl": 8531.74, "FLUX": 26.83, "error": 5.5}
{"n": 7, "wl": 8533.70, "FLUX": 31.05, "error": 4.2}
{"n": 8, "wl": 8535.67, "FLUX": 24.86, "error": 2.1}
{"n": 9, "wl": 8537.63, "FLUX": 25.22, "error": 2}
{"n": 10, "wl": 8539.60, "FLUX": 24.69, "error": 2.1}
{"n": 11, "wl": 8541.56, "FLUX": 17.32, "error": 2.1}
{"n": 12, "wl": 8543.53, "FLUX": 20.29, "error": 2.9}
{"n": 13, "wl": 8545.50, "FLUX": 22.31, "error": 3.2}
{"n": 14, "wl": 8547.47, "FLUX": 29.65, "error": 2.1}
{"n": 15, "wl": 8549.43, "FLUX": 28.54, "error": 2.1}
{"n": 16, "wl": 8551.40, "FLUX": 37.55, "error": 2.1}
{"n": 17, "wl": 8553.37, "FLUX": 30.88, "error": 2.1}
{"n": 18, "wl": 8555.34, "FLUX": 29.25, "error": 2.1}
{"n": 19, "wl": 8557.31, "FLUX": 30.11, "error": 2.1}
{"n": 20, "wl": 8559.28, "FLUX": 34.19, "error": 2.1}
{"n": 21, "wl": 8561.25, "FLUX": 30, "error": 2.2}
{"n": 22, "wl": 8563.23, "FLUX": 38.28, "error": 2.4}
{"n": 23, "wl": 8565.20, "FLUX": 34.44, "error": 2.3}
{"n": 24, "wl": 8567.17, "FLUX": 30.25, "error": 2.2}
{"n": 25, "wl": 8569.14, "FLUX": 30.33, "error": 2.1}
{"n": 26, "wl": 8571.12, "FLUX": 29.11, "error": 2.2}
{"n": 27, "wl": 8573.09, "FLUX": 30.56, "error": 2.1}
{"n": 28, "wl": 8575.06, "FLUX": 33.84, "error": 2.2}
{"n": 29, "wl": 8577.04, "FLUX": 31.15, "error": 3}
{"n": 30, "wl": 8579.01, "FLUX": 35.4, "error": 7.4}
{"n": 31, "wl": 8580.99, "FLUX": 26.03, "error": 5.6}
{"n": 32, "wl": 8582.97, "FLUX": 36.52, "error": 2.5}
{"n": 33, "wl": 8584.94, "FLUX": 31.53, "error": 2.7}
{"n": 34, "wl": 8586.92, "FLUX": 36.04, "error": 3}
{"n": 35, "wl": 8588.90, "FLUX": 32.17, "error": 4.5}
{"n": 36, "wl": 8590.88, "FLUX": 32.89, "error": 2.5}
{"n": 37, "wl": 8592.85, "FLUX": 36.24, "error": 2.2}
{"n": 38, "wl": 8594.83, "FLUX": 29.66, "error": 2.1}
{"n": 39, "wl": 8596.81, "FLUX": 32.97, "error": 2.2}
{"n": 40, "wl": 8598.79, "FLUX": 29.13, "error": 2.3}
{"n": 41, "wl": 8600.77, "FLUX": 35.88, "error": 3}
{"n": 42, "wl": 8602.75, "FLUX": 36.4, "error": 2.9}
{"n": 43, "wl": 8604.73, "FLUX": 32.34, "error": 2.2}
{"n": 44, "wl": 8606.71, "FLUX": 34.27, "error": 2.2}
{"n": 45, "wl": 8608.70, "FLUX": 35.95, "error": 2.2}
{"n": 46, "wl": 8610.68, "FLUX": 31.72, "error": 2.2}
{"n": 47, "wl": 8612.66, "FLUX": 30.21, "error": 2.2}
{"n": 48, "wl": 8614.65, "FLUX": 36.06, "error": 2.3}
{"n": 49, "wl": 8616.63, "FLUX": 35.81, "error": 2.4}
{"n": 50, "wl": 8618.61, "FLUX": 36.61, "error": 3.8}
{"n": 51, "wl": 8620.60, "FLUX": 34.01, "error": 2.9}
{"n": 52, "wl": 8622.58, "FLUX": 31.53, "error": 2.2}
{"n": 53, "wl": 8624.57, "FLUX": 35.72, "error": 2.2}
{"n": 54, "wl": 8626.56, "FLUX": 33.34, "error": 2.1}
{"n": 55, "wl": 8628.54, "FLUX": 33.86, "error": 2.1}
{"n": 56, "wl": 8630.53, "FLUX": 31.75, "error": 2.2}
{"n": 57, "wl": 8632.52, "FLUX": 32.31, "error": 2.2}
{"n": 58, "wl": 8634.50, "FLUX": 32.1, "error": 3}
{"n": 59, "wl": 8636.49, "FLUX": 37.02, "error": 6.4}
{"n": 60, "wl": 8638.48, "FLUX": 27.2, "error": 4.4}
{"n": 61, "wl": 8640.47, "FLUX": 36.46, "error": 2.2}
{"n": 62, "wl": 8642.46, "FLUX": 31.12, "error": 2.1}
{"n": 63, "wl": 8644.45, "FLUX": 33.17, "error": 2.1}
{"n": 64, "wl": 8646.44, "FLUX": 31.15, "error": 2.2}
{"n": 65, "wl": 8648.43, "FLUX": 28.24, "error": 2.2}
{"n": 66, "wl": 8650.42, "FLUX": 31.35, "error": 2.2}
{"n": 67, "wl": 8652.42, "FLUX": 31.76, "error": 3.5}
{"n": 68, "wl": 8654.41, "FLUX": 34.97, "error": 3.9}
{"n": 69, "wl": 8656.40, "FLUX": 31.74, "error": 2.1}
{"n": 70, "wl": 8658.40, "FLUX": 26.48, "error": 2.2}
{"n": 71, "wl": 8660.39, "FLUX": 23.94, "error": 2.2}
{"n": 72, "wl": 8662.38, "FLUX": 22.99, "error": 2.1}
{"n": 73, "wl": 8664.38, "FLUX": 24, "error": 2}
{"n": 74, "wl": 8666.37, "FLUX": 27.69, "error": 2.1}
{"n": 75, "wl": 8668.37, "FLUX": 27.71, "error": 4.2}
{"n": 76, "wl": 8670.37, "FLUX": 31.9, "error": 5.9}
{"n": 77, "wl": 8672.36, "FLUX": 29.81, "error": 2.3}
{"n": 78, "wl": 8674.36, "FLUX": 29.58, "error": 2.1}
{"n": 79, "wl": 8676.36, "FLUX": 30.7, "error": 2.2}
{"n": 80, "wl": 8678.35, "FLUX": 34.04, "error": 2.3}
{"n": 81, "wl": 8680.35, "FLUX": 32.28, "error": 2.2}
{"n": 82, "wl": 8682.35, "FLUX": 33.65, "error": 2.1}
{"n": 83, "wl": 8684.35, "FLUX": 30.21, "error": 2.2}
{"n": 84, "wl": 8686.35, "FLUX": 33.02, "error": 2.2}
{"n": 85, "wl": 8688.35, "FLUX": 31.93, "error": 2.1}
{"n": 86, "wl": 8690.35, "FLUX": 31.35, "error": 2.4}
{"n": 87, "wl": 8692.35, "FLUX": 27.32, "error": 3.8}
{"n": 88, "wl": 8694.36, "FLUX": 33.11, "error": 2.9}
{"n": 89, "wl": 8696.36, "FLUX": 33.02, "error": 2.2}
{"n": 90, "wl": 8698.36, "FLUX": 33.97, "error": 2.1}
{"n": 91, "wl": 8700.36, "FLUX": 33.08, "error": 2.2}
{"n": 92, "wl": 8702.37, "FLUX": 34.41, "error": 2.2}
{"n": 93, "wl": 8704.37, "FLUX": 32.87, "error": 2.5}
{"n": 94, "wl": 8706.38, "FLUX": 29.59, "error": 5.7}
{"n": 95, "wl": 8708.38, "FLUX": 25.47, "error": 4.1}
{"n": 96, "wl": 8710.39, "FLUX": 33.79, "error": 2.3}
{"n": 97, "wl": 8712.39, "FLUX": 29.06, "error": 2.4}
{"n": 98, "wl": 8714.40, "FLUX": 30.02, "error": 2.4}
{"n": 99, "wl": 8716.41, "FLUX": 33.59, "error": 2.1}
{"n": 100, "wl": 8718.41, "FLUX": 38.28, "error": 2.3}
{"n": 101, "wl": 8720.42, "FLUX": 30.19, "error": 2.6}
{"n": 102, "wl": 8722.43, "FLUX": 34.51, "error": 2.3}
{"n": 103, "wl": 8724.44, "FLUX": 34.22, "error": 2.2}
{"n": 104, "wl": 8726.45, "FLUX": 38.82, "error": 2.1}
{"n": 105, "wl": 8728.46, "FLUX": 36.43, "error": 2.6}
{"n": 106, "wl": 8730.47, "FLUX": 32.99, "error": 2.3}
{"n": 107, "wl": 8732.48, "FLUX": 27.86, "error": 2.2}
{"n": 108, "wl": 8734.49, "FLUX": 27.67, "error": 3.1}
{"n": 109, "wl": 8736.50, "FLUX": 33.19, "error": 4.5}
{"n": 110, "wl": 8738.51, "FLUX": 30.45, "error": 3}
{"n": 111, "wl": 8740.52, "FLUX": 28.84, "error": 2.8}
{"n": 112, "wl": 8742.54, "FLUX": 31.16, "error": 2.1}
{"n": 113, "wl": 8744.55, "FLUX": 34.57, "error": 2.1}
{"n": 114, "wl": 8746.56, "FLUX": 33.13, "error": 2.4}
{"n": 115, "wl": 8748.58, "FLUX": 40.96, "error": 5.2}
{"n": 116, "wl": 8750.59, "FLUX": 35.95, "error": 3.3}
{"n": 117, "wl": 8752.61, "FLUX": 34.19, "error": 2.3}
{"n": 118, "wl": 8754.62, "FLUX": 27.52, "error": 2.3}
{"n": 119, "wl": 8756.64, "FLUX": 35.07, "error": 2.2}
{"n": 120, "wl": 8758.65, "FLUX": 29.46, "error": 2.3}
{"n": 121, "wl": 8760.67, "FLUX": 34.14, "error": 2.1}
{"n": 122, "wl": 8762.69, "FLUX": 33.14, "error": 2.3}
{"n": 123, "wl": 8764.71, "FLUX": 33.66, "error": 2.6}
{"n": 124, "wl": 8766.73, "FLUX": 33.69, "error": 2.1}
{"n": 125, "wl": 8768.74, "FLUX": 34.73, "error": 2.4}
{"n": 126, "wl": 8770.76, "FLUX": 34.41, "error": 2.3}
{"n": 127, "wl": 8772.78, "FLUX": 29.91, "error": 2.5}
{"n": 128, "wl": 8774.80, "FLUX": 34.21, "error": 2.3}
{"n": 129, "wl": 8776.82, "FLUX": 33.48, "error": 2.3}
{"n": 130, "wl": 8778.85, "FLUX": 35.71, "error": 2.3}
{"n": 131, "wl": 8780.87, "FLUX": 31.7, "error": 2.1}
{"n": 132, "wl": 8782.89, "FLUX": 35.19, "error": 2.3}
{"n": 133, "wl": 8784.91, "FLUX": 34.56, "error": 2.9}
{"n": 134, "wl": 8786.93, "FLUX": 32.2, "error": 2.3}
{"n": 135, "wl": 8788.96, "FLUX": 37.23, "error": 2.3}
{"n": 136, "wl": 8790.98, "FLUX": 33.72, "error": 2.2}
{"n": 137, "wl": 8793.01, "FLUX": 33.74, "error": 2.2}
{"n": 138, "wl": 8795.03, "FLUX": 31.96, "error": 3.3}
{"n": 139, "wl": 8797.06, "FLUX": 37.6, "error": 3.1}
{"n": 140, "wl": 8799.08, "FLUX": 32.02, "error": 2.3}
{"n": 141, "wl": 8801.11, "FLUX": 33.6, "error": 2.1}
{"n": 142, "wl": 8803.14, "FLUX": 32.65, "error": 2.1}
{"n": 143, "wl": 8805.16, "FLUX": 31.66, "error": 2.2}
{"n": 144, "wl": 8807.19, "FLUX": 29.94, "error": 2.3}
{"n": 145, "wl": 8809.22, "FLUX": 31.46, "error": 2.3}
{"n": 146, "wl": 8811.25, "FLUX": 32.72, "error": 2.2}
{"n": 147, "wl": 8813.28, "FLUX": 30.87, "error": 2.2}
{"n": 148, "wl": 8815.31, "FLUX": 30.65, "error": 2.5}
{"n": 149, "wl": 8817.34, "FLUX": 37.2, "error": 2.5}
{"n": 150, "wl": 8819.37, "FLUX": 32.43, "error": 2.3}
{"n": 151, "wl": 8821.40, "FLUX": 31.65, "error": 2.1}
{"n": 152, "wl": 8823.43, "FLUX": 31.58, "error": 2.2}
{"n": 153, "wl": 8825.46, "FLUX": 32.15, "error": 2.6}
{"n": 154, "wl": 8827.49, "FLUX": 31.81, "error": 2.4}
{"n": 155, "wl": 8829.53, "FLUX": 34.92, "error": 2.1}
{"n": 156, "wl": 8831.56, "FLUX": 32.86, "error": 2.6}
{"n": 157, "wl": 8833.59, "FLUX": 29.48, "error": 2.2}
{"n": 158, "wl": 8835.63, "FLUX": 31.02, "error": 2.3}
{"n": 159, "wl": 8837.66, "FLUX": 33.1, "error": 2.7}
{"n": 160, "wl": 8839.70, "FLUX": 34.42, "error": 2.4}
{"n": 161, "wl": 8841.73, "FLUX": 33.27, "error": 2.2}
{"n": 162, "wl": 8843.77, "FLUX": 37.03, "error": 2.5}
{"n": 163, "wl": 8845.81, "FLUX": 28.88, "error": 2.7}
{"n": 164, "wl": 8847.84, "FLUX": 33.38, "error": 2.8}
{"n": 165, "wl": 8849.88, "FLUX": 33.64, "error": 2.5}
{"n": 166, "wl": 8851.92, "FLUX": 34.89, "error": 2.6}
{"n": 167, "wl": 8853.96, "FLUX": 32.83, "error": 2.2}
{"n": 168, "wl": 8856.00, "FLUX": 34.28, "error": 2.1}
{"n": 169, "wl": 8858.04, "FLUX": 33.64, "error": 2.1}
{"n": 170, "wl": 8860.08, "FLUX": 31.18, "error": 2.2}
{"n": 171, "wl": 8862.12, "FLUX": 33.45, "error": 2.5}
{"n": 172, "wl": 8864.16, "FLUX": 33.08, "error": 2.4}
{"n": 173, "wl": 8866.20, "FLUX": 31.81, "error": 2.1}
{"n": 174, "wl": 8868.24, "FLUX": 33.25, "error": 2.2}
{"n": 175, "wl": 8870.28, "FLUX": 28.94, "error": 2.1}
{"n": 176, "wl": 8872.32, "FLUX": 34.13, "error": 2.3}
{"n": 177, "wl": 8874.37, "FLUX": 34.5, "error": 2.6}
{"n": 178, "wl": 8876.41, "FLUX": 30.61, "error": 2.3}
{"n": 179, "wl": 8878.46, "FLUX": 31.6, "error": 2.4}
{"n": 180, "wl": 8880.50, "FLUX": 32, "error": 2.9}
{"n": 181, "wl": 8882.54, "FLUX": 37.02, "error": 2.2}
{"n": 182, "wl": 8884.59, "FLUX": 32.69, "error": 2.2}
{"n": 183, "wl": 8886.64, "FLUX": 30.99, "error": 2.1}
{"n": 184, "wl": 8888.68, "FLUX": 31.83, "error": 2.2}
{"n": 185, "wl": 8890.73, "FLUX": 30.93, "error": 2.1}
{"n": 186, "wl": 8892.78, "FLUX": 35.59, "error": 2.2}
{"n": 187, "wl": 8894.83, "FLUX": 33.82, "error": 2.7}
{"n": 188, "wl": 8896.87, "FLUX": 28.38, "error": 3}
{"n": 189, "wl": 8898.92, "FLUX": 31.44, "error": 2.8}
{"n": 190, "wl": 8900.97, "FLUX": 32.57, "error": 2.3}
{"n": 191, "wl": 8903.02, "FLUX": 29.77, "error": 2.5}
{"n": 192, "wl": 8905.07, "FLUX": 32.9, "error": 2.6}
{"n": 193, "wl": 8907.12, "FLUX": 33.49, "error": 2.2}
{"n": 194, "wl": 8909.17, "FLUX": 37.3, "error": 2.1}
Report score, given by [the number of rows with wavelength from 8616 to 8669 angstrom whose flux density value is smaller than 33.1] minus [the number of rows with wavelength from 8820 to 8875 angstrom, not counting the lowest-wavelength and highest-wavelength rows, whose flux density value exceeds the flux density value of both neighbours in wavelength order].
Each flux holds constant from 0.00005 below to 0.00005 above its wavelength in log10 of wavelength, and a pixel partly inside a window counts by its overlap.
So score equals 9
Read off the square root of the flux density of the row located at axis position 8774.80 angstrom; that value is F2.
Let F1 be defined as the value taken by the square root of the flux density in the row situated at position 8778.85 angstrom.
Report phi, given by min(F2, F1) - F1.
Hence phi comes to -0.13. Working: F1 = 5.98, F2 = 5.85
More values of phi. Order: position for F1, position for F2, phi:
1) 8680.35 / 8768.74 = 0.00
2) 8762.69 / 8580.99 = -0.65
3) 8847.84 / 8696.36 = -0.03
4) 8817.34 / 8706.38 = -0.66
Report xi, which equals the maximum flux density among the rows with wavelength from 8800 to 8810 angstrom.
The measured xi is 33.6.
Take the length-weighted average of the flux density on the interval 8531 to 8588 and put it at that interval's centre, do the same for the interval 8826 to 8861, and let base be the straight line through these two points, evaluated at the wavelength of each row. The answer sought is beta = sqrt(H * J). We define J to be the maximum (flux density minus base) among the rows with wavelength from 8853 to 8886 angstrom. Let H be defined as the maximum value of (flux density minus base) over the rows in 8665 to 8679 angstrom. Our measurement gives 3.2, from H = 3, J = 3.6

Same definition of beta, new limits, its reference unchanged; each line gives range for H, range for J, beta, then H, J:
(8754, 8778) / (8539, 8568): 5.0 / 3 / 8.3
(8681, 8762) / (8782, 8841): 6.8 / 9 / 5.1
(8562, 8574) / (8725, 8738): 7.7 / 8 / 7.1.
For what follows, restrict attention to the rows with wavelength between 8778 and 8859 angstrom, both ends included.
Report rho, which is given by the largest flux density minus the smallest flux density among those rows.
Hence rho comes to 8.7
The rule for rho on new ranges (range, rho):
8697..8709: 8.9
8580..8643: 11.0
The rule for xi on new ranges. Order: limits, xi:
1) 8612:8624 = 36.61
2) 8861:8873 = 34.13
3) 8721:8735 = 38.82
